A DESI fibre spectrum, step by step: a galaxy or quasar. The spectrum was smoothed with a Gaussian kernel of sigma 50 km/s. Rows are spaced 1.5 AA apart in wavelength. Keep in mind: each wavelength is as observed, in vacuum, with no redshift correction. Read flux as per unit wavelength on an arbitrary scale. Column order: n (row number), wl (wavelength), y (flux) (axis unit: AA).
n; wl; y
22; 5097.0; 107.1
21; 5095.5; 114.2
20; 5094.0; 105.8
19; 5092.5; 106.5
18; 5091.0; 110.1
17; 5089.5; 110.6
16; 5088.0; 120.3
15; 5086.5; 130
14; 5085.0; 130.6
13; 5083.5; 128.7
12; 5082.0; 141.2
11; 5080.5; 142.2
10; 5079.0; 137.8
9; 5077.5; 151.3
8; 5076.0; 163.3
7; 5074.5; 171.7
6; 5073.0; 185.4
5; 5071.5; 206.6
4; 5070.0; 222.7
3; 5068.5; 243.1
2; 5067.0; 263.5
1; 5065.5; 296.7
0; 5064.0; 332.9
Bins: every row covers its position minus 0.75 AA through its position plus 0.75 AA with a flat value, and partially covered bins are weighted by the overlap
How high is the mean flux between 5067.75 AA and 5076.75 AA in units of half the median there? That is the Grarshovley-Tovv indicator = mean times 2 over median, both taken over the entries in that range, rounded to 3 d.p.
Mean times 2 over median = 2.029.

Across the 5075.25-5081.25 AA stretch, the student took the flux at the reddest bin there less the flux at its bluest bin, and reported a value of -21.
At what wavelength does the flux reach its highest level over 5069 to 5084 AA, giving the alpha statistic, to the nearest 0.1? 5070.0 AA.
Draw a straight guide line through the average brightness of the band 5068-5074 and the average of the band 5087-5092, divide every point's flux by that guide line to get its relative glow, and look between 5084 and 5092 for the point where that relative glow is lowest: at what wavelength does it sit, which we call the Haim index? 5085.0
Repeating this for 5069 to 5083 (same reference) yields 5079.0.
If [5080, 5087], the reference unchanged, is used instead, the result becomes 5080.5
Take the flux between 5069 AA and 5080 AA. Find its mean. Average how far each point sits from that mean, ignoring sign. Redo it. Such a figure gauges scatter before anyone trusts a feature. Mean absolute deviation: 23.9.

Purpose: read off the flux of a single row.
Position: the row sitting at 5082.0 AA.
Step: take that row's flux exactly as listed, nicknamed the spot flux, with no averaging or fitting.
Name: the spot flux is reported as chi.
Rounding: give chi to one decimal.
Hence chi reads 141.2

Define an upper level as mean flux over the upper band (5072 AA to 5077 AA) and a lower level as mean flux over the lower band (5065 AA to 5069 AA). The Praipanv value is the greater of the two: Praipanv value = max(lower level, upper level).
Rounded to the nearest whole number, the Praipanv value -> 268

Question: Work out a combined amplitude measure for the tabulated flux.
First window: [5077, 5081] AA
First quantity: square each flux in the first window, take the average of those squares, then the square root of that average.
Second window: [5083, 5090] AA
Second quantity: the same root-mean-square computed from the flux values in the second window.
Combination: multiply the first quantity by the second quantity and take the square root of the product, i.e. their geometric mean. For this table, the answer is 134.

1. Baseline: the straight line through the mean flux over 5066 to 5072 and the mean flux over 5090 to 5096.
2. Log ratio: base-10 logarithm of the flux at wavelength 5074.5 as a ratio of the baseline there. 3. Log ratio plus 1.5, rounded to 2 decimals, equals 1.42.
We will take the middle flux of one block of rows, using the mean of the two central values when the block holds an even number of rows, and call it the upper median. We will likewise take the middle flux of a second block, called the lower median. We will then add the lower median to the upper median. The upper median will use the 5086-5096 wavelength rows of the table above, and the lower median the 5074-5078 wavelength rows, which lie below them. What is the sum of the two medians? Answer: 274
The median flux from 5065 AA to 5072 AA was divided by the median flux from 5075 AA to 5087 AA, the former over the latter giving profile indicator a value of 1.74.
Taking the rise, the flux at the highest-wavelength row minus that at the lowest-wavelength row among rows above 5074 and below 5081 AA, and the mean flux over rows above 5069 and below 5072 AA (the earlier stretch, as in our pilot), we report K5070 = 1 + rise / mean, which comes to 0.86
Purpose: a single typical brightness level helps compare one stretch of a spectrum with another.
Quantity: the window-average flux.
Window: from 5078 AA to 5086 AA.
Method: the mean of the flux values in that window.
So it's 136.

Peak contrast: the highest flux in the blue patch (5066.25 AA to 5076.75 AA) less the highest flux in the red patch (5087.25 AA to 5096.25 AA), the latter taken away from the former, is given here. 143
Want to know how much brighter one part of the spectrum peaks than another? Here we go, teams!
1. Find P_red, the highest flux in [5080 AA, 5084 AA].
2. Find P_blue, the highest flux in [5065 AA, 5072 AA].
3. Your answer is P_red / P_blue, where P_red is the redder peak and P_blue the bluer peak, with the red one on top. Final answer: 0.48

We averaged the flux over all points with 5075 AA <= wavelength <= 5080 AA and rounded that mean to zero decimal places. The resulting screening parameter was 151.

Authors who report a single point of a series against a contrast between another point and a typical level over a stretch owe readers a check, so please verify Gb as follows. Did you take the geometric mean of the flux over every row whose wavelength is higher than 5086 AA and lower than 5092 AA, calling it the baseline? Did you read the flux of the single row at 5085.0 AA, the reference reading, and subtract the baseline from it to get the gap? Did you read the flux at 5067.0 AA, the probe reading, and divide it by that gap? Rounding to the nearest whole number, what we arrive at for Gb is 20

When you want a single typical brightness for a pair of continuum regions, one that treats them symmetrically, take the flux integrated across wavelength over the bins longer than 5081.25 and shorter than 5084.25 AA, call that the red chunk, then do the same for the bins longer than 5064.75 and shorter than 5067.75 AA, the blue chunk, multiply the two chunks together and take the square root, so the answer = 583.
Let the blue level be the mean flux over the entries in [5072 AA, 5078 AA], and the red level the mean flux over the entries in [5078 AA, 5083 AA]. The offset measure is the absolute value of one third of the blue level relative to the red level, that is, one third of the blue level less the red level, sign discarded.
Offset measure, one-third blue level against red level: 84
